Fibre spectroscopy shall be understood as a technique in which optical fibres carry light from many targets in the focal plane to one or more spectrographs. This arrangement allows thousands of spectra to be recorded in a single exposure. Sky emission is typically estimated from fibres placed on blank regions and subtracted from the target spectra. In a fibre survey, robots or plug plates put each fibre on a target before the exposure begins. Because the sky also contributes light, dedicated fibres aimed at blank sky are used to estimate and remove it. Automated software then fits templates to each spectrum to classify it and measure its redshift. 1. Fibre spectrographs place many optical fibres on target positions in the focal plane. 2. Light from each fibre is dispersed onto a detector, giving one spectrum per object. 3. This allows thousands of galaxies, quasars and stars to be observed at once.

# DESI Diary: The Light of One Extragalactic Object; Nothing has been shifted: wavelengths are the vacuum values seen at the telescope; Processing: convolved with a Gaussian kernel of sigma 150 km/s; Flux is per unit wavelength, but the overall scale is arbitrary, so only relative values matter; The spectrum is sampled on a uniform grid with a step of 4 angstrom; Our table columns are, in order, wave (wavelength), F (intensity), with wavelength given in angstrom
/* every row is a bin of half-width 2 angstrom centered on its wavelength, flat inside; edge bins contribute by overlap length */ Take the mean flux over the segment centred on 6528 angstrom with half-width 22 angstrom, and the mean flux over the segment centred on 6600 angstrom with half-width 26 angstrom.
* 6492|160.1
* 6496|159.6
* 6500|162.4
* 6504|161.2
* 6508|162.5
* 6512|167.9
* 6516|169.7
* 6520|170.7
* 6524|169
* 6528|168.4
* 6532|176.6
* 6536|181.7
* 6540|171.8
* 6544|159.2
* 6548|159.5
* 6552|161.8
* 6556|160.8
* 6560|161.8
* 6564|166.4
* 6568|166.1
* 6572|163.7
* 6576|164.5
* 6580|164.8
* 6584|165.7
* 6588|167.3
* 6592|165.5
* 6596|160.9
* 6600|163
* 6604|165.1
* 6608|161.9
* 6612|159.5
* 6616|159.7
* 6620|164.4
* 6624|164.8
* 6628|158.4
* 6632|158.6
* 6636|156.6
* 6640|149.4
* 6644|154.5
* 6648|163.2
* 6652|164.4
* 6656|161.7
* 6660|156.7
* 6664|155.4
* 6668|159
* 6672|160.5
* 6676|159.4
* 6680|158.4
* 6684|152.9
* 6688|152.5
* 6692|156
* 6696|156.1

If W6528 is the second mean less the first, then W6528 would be -5.2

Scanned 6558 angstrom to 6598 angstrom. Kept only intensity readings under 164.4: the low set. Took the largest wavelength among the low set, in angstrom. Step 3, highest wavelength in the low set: 6596 angstrom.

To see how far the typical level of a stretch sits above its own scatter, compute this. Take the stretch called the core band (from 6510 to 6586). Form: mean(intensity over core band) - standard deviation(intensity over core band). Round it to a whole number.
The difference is 161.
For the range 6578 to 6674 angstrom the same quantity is 157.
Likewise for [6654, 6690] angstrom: 154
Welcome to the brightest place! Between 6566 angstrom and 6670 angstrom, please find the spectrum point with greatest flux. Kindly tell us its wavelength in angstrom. 6588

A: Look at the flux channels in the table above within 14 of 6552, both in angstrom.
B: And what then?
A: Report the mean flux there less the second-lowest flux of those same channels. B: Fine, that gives 3.5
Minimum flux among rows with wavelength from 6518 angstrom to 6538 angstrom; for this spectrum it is 168.4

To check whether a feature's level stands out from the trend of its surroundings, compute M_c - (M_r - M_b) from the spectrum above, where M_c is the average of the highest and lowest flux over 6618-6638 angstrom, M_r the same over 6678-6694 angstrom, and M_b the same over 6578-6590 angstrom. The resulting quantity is 171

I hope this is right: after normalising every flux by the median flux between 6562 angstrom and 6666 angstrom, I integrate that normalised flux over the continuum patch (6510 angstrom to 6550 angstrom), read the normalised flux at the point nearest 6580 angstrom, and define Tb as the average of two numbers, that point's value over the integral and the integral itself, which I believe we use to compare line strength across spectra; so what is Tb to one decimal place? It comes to 20.8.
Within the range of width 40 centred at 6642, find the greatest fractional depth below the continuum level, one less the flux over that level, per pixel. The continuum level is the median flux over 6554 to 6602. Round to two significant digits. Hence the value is 0.093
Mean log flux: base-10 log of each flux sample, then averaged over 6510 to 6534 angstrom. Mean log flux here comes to 2.231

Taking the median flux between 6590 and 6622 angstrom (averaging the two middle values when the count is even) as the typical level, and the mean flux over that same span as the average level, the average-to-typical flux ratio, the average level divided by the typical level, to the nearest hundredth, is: 1.00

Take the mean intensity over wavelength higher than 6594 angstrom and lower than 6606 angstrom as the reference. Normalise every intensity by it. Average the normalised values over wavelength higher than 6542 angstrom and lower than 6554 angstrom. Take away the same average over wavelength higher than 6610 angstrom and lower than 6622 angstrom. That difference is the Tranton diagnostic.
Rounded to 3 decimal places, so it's -0.006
